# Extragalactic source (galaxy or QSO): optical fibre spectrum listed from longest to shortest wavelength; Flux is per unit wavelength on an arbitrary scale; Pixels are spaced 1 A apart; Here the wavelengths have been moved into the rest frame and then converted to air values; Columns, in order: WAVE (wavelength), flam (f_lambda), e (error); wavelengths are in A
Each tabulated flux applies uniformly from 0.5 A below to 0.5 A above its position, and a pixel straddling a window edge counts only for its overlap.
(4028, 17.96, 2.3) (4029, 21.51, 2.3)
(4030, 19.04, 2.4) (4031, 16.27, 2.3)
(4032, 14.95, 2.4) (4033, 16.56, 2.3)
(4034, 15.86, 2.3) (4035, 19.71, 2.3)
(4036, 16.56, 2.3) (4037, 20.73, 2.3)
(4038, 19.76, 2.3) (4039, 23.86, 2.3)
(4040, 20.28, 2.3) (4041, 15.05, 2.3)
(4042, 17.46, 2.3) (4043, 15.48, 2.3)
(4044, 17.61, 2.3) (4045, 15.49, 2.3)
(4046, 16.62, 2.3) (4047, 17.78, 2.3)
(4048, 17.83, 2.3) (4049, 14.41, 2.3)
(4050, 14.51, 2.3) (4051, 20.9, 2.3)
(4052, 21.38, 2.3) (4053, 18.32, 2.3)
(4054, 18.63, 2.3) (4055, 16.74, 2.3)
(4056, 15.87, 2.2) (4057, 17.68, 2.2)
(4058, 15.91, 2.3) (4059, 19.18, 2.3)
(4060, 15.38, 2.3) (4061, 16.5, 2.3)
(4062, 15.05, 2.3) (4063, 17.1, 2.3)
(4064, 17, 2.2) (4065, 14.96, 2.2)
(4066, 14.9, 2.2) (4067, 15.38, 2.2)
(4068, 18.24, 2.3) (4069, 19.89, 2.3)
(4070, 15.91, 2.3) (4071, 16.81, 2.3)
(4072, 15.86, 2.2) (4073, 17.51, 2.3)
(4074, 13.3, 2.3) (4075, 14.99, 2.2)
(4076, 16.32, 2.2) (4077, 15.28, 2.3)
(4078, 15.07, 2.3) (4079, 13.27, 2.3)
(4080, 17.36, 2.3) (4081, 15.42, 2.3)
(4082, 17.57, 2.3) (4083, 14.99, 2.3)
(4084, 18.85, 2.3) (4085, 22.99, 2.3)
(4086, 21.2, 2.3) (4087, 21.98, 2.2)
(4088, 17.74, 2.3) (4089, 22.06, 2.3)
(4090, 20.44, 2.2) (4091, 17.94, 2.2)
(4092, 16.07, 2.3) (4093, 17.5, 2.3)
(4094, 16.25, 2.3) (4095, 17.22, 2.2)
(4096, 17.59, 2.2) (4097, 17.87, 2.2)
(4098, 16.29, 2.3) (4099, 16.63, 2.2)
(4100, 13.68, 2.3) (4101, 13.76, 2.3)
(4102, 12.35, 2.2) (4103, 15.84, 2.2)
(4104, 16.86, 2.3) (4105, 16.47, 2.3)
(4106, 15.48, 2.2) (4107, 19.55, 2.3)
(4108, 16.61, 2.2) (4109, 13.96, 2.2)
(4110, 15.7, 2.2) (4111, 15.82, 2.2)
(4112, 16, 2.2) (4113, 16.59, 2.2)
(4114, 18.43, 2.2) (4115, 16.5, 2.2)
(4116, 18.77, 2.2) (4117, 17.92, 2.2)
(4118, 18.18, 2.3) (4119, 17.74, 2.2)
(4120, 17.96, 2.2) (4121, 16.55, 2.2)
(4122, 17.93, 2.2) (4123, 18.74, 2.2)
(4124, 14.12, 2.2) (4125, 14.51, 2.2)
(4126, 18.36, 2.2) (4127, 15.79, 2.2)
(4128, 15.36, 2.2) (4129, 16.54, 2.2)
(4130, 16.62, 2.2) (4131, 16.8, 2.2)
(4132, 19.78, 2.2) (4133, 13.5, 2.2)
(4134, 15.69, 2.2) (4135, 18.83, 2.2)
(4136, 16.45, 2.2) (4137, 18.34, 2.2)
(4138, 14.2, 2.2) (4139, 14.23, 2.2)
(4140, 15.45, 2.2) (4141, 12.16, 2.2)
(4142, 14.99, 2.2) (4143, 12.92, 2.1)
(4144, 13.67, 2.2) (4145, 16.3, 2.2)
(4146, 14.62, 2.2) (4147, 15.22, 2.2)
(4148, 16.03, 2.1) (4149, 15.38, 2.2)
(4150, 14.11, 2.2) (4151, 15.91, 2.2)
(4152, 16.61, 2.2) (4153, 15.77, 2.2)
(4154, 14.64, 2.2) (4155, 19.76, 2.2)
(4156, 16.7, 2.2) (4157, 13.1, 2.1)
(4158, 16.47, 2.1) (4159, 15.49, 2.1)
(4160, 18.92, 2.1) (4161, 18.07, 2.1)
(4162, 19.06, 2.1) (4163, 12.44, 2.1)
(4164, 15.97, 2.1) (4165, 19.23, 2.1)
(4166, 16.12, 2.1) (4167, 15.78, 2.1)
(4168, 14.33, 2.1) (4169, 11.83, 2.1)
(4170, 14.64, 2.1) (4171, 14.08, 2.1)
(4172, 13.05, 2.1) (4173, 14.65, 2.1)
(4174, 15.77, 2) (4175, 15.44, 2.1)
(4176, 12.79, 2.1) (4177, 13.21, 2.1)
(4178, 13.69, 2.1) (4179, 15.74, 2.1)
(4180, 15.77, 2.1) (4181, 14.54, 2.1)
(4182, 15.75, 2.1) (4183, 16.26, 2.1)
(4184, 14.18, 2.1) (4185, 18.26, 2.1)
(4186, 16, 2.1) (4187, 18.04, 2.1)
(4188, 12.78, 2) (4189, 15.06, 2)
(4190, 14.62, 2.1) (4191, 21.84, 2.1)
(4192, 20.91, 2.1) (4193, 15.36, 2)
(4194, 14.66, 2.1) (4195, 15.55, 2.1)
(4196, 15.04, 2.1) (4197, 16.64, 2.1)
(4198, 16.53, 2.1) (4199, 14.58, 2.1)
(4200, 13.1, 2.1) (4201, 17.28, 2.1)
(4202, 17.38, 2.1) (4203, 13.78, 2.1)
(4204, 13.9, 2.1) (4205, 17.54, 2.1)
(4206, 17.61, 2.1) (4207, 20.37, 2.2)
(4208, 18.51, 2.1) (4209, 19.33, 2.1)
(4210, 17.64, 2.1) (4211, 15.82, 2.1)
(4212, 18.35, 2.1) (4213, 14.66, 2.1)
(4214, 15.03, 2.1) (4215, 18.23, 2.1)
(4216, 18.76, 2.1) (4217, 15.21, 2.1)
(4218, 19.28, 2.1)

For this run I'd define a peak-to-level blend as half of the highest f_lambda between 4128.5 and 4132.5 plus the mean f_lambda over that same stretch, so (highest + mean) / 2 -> 18.6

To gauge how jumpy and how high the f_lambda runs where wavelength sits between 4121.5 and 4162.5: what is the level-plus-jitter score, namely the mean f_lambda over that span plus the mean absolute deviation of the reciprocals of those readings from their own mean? 16.0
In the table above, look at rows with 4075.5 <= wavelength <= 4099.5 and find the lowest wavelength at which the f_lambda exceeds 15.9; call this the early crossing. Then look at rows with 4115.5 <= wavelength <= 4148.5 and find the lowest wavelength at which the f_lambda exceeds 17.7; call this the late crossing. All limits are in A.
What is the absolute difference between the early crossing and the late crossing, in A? 40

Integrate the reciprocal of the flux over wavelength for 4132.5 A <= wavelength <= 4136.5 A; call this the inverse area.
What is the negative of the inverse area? -0.252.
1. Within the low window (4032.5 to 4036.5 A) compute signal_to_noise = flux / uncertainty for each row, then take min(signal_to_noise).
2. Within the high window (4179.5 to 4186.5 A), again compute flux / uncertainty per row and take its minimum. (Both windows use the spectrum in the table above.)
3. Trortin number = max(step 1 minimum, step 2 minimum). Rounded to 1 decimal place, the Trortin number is 6.9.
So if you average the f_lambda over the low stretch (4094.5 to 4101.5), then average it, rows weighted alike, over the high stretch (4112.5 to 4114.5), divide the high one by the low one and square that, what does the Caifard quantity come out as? 1.18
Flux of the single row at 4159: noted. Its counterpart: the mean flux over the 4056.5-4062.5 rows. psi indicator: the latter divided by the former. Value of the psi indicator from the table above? 1.07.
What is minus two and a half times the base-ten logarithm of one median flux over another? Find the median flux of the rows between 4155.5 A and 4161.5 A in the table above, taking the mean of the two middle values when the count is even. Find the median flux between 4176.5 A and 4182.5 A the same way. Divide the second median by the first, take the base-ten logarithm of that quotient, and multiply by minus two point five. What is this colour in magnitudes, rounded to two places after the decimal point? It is 0.10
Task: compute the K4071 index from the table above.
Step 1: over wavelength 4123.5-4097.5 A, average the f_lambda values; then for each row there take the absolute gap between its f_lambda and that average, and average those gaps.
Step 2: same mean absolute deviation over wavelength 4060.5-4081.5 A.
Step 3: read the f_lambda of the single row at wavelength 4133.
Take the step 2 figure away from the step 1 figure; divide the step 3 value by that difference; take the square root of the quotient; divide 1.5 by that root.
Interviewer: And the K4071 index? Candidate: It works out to 0.12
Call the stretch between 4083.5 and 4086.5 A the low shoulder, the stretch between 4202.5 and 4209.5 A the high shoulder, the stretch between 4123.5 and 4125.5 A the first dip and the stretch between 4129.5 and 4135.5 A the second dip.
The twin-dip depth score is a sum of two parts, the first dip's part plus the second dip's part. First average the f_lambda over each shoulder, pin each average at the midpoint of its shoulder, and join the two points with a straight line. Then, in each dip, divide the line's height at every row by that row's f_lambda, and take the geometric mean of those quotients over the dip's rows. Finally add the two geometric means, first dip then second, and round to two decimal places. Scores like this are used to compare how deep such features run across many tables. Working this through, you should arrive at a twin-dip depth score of 2.55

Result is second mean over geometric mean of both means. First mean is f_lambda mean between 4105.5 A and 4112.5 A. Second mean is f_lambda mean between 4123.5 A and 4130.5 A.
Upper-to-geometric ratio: 0.99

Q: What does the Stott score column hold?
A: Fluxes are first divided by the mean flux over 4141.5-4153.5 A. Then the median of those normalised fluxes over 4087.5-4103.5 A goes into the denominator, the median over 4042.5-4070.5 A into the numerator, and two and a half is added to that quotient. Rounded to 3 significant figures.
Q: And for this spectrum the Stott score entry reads 3.49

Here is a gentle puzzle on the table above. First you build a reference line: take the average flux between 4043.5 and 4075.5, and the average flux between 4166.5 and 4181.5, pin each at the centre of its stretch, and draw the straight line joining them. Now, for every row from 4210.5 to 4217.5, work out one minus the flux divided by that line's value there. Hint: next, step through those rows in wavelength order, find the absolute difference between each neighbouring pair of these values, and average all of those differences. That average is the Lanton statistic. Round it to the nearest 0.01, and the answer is 0.17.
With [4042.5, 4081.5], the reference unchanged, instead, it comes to 0.11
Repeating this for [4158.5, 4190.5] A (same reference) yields 0.14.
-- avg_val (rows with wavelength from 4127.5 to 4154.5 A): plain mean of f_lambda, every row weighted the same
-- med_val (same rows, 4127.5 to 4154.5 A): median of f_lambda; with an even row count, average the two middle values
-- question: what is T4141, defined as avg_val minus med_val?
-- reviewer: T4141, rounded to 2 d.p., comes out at 0.11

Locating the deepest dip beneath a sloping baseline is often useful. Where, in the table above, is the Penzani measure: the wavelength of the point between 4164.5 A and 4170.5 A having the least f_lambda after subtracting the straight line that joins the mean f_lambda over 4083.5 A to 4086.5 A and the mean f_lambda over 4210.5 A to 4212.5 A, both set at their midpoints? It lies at 4169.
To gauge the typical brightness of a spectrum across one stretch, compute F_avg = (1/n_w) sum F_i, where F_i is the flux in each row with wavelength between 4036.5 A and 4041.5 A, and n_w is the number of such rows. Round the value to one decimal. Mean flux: 19.9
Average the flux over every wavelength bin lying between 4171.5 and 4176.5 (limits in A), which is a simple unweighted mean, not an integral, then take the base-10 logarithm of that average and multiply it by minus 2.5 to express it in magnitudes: -2.89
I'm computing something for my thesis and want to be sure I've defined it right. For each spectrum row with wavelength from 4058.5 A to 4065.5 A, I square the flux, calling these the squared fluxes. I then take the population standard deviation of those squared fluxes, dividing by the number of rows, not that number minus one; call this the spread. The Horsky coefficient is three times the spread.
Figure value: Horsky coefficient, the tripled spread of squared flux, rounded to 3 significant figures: 141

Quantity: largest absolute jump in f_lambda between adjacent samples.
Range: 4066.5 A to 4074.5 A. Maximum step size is 4.2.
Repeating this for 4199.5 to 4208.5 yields 4.2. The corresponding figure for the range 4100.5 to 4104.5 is 3.5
